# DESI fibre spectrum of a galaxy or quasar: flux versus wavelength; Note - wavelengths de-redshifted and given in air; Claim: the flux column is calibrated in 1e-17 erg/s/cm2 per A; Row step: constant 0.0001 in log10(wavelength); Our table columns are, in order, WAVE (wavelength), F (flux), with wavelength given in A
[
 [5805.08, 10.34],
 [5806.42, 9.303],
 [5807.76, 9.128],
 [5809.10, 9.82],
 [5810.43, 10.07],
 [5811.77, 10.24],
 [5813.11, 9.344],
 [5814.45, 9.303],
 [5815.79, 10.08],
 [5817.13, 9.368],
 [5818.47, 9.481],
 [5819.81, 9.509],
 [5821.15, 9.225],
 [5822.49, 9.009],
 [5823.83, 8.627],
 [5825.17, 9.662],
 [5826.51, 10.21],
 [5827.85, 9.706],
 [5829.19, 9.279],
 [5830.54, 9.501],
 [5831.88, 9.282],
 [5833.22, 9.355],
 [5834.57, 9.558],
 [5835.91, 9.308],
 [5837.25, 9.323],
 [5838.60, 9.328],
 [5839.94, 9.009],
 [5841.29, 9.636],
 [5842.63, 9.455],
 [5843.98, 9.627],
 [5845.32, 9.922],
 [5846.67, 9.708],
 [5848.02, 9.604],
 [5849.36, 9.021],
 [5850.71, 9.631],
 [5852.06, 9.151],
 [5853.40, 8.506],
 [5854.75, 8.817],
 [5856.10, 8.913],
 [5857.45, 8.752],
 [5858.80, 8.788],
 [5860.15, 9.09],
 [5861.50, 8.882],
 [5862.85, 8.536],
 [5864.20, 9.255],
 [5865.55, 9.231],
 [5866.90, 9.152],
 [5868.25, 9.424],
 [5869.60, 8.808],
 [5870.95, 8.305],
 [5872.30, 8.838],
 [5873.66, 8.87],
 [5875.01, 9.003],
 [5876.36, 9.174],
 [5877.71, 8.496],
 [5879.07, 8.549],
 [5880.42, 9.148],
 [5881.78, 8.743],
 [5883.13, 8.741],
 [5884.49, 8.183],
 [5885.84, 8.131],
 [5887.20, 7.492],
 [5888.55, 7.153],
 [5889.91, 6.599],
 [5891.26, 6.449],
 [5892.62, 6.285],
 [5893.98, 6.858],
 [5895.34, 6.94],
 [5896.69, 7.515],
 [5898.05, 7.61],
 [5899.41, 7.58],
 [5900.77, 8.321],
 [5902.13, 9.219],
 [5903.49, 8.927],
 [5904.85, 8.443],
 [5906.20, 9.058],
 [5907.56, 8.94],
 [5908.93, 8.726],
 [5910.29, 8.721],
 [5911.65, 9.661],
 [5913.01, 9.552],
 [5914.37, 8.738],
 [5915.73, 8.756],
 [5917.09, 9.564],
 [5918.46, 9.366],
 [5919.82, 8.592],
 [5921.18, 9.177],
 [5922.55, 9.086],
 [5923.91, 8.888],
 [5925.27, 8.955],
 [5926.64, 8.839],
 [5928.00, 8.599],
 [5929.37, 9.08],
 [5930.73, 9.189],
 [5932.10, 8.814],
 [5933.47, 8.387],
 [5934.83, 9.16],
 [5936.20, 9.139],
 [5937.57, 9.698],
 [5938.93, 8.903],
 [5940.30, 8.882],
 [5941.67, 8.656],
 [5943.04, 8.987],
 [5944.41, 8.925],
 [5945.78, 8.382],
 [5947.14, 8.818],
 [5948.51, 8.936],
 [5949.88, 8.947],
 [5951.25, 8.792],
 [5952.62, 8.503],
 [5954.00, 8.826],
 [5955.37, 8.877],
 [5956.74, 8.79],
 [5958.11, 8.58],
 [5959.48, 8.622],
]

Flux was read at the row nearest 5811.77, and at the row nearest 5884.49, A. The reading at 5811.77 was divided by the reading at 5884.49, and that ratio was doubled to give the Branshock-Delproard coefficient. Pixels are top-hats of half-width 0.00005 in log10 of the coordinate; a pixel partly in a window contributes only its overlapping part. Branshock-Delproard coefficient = 2.50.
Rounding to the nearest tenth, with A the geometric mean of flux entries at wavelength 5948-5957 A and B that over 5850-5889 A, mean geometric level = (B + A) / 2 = 8.8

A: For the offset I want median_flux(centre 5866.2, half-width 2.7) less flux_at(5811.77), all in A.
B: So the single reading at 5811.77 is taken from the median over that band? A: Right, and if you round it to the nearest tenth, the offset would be -1.0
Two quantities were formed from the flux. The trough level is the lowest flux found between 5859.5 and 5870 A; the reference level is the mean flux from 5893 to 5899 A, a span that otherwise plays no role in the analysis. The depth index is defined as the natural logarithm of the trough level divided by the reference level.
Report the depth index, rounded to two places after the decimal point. 0.17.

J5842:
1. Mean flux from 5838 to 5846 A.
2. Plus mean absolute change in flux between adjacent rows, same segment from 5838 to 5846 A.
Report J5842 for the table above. 9.8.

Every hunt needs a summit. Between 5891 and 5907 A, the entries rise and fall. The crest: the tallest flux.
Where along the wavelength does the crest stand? 5902.13 A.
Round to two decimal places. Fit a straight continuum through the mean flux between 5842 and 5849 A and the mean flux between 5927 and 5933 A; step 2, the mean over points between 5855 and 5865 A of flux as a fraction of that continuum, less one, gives -0.07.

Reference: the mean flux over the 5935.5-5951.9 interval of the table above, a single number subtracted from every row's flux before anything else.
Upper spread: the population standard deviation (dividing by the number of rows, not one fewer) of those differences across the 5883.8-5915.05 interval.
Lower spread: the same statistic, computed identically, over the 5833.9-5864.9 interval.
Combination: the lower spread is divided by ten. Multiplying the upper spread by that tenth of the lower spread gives 0.038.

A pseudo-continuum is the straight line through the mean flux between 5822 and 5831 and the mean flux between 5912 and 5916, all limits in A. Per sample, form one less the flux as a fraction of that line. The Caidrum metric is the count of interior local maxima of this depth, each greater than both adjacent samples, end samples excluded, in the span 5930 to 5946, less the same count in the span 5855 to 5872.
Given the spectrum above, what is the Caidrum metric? 0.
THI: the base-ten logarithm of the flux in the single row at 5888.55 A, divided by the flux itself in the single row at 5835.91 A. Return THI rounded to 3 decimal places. 0.092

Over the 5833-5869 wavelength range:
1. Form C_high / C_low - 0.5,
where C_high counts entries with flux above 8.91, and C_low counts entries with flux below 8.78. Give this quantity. 6.5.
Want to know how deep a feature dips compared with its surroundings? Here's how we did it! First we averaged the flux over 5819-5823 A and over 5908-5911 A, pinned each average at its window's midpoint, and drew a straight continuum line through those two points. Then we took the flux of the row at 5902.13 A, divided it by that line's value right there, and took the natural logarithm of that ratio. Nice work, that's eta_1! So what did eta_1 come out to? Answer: 0.050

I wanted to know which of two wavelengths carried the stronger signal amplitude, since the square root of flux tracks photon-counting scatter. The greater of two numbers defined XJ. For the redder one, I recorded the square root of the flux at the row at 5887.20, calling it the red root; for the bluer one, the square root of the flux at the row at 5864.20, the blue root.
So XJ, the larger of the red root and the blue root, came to 3.04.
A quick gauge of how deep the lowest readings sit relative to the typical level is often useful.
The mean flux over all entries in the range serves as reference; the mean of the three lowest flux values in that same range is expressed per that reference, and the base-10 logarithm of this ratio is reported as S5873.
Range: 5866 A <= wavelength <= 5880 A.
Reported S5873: -0.021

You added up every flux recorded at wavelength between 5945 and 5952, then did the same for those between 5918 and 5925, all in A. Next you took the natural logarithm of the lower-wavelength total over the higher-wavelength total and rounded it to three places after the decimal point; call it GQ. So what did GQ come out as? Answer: 0.028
